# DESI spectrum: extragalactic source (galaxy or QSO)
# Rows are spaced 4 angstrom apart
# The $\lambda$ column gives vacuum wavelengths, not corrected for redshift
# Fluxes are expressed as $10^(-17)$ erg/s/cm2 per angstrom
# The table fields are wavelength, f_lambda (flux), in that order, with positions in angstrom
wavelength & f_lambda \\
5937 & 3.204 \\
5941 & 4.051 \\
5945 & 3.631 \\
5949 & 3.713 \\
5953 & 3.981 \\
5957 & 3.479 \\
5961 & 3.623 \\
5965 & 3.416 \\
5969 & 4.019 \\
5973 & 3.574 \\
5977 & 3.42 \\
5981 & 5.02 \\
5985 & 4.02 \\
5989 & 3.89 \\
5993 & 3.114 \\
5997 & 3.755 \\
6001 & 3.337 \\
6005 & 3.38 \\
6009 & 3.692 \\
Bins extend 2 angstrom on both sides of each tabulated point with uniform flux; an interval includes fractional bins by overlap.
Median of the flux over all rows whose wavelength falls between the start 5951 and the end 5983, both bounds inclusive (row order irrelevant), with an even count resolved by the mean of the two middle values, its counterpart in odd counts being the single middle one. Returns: 3.60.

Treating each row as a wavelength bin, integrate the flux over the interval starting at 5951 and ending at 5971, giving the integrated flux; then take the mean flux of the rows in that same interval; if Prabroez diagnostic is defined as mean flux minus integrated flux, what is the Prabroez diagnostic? -70.4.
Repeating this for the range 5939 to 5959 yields -71.6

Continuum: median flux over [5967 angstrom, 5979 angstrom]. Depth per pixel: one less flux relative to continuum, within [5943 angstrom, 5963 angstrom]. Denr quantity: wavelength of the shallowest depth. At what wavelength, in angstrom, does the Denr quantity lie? 5953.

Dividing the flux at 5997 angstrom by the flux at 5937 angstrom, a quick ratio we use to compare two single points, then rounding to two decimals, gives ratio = 1.17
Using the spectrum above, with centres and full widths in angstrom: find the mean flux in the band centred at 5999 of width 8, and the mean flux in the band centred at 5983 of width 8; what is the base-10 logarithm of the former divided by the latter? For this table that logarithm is -0.11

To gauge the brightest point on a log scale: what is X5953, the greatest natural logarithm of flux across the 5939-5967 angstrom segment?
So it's 1.40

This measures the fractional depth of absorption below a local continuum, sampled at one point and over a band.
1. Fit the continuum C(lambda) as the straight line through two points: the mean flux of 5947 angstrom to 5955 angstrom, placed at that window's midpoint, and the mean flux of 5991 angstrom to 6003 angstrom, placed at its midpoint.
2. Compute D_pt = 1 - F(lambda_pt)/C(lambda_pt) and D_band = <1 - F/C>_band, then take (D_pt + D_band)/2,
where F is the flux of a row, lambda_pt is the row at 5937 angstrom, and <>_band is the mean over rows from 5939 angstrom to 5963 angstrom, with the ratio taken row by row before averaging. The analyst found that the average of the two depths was 0.11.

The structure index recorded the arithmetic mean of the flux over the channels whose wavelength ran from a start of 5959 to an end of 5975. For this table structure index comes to 3.7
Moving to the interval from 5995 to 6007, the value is 3.5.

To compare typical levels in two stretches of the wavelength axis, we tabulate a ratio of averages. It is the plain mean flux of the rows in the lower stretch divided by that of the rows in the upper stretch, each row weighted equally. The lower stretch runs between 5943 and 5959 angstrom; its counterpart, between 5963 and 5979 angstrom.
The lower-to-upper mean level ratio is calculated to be 1.03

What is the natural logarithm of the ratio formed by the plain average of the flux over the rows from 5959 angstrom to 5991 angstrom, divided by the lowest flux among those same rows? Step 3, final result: 0.125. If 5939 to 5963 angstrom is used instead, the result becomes 0.074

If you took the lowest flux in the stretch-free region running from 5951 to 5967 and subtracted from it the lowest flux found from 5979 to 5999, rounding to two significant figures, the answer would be 0.30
